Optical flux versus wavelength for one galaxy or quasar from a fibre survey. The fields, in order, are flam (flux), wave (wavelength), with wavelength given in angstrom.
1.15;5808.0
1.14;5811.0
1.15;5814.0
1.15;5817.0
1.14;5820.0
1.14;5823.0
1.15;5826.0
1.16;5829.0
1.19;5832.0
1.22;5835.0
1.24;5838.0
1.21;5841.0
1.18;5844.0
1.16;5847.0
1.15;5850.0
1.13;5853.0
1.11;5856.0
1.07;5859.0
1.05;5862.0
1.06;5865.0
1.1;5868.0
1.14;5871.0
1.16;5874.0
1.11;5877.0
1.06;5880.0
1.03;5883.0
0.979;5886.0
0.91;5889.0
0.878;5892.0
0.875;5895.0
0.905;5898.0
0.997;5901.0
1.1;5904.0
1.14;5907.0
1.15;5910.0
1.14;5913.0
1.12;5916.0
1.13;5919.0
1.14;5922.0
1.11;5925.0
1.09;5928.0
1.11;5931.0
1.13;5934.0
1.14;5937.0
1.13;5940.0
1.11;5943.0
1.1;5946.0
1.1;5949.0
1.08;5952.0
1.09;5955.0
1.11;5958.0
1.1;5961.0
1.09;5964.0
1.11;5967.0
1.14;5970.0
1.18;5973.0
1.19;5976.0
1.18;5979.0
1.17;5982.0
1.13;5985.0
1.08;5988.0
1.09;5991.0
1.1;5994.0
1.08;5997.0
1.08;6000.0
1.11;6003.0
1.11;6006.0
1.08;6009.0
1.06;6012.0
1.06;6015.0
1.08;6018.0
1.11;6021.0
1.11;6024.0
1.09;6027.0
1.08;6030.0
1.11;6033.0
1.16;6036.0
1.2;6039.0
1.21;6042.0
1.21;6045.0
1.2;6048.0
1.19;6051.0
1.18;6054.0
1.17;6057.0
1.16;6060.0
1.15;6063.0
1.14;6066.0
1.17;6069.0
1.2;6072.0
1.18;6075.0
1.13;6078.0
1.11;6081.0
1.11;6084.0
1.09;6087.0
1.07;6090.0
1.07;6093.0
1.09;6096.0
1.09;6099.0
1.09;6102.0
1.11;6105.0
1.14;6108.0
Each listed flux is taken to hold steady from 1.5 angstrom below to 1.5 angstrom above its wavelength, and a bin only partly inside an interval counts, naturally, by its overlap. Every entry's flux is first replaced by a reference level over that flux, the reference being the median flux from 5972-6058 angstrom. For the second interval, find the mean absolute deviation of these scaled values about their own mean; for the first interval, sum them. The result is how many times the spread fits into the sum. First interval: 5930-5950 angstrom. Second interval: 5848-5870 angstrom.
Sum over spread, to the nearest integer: 245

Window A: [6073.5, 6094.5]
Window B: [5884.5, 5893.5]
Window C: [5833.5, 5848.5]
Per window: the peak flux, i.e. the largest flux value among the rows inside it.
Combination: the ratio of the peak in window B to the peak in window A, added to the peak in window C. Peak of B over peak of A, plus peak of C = 2.07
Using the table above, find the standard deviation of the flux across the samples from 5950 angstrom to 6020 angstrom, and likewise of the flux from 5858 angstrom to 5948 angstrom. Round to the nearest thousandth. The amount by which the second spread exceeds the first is 0.045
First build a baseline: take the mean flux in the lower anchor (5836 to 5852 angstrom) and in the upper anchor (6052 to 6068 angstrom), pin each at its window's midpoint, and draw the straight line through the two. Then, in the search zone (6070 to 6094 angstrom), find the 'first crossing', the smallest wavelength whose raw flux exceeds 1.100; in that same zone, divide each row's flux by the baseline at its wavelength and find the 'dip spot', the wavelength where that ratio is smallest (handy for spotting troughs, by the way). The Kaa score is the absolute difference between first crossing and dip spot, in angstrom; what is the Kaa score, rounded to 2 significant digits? 18 angstrom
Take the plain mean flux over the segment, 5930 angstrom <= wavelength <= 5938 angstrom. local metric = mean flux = 1.13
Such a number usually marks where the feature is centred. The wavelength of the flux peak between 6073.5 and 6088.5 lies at 6075.0 angstrom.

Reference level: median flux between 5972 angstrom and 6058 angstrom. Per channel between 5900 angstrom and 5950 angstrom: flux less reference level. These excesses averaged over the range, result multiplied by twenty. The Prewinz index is 0.1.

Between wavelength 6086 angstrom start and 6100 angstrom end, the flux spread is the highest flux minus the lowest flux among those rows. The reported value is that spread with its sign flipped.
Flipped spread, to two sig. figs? -0.020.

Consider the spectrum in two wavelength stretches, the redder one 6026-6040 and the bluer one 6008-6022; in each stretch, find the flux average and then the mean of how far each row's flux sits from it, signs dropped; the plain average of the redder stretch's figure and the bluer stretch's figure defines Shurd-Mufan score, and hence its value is 0.028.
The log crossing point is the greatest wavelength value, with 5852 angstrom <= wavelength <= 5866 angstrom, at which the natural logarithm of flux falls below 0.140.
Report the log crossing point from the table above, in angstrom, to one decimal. 5865.0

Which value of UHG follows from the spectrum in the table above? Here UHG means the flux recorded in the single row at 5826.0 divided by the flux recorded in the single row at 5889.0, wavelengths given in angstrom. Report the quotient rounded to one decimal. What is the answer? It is 1.3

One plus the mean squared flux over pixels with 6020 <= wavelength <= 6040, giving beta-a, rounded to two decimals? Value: 2.26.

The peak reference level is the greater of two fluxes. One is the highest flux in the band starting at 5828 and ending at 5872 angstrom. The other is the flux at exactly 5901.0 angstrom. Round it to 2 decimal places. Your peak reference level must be 1.24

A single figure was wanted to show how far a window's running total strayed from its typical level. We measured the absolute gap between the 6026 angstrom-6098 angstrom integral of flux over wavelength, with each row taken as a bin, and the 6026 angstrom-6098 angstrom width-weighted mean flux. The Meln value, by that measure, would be 81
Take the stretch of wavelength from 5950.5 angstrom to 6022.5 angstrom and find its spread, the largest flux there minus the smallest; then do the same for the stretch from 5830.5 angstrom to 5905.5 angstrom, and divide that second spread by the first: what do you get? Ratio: 2.8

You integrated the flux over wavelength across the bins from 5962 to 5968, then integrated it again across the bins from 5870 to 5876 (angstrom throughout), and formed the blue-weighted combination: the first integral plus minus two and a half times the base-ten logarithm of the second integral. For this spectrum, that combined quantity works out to 4.50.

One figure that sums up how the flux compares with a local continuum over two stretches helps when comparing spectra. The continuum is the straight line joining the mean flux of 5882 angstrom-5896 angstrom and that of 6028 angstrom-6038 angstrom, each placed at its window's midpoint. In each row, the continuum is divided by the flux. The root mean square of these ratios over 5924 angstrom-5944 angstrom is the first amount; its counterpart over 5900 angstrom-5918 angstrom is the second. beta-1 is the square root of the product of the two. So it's 0.878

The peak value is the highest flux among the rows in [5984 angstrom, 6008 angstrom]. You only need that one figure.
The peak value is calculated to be 1.13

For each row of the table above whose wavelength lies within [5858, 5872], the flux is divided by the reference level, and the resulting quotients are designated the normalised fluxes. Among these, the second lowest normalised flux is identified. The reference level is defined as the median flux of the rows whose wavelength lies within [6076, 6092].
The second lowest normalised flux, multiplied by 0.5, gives 0.477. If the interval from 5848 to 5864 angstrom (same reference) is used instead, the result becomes 0.482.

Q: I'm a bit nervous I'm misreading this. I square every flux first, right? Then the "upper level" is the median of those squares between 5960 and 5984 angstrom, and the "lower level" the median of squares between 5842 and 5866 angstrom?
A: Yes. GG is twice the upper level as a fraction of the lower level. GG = 2.13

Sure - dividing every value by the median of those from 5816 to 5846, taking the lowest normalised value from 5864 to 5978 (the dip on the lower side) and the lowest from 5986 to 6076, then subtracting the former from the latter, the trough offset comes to 0.16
